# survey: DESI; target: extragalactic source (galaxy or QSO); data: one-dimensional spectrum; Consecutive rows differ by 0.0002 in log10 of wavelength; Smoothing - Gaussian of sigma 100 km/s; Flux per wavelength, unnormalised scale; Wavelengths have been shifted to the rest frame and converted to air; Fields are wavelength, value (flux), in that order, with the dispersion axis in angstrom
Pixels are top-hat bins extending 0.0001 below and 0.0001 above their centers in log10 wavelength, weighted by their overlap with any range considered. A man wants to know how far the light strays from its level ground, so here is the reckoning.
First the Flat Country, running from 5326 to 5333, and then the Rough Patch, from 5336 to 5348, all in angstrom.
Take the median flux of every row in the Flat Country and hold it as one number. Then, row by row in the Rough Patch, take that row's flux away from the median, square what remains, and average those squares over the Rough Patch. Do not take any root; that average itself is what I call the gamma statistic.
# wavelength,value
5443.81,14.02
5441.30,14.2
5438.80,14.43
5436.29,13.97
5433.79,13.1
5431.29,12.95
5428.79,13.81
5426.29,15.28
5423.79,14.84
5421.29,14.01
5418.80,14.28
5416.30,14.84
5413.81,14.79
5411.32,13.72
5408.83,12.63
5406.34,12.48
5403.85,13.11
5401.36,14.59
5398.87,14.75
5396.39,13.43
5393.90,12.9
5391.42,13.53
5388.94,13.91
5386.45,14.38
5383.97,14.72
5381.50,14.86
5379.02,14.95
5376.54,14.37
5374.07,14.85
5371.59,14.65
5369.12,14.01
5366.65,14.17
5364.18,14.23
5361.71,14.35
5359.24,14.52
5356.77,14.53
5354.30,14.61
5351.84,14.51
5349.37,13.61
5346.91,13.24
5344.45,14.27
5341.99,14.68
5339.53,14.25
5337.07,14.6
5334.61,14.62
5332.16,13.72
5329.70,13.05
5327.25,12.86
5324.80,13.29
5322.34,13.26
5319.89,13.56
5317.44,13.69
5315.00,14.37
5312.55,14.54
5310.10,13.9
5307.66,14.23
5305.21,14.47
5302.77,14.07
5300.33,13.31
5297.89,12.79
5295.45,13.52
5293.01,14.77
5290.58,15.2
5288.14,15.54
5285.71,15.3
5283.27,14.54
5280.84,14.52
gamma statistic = 1.60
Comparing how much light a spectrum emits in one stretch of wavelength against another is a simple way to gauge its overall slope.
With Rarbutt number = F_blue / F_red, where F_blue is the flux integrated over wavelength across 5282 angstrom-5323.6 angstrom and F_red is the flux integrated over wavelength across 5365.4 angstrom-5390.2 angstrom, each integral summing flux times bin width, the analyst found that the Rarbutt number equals 1.6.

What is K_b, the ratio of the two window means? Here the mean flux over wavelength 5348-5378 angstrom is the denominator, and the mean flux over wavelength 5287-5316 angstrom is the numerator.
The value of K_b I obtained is 0.990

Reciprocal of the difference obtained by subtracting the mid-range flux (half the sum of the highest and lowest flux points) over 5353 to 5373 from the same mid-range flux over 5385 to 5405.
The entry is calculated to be -2.0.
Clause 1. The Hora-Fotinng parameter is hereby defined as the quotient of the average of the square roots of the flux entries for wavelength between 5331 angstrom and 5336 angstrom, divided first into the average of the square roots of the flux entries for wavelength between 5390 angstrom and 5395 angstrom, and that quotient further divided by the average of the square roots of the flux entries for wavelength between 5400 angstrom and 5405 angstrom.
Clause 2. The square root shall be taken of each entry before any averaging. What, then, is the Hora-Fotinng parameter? 0.260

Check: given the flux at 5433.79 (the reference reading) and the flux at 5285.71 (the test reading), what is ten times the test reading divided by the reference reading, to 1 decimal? 11.7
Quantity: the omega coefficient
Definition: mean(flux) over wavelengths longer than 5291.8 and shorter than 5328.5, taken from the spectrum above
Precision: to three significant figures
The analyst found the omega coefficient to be 13.8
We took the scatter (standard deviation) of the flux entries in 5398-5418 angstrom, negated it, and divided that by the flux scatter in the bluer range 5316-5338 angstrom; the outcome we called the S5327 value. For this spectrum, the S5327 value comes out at -1.6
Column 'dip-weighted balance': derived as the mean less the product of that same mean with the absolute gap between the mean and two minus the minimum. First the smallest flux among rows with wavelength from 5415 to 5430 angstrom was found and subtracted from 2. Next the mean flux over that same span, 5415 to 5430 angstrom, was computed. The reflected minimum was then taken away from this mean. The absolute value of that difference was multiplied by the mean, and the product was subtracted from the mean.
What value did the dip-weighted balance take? -367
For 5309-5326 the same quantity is -332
